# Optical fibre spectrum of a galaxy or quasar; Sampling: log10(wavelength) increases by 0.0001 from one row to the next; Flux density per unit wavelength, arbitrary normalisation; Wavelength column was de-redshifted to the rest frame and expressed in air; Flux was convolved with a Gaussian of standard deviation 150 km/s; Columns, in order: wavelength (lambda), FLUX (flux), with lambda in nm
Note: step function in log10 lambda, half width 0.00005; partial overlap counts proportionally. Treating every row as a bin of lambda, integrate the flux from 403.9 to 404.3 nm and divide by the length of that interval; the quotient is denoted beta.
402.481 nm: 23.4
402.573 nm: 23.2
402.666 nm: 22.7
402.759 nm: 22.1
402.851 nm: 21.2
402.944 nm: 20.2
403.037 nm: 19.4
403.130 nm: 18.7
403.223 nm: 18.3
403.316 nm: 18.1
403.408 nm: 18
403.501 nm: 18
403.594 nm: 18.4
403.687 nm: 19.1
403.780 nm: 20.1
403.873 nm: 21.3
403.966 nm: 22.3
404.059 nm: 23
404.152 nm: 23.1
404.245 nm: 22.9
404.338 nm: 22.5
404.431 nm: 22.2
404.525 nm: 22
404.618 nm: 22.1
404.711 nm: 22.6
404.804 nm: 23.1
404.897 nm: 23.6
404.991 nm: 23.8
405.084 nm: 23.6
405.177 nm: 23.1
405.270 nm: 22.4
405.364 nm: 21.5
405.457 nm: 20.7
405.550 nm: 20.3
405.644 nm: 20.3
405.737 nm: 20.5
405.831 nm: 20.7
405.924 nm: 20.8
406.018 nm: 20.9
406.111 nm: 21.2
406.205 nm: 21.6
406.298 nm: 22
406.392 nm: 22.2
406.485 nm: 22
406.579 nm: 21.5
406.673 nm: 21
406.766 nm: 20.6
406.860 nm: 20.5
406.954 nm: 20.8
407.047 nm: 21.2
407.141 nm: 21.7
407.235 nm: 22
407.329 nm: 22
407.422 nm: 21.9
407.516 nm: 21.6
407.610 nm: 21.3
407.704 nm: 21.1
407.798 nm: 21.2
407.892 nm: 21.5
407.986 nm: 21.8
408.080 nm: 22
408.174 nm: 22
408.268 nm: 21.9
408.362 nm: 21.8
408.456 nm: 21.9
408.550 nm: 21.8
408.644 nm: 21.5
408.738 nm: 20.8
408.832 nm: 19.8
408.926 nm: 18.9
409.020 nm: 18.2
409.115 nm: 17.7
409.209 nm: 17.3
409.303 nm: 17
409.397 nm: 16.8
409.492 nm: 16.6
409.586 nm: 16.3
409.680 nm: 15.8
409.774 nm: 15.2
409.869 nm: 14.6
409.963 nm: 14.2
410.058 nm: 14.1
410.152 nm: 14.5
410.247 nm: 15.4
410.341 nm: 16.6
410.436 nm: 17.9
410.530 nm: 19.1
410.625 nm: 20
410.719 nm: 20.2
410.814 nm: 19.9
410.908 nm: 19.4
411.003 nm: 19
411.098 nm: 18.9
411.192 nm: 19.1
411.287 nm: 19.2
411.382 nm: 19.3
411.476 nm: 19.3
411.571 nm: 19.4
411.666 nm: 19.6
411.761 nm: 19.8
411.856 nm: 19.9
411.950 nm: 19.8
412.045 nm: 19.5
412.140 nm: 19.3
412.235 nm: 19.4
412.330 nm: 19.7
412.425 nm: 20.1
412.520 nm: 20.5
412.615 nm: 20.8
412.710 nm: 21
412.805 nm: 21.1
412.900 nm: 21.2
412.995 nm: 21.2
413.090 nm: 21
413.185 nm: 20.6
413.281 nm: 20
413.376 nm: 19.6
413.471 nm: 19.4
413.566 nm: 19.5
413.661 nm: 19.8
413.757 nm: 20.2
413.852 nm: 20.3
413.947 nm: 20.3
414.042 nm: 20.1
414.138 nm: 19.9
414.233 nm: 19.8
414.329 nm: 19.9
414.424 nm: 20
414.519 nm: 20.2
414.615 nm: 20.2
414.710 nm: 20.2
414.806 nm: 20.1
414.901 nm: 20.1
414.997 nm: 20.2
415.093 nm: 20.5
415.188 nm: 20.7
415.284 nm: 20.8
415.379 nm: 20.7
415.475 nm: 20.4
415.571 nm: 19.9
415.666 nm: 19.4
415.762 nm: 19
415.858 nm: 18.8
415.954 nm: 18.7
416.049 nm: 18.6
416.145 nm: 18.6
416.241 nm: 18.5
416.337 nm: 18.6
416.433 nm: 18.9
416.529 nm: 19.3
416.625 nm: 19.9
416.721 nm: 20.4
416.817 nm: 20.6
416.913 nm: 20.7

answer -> 22.8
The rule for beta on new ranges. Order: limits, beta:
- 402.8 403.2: 19.8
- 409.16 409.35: 17.2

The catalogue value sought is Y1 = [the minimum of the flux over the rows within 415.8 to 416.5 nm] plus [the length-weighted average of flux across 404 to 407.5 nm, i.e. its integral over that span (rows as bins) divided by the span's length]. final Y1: 40.3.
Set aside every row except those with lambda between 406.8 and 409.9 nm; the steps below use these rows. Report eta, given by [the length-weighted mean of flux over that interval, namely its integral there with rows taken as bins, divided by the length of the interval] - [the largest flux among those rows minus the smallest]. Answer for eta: 12.5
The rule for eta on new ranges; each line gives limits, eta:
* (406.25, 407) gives 19.6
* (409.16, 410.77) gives 10.5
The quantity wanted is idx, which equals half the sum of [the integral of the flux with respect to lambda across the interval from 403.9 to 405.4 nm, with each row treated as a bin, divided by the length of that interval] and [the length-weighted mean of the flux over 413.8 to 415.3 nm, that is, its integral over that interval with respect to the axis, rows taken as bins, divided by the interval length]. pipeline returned 21.5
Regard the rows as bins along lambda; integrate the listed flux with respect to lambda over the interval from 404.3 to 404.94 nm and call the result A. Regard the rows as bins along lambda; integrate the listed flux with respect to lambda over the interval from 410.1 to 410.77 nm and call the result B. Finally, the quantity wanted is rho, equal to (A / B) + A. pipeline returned 15.7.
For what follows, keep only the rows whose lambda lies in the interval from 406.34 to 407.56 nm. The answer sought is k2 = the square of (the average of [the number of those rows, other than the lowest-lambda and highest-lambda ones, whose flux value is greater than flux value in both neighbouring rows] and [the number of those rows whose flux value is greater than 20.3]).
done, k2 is 42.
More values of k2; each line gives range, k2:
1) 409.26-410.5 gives 0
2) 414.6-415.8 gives 9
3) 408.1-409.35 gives 16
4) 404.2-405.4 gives 49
